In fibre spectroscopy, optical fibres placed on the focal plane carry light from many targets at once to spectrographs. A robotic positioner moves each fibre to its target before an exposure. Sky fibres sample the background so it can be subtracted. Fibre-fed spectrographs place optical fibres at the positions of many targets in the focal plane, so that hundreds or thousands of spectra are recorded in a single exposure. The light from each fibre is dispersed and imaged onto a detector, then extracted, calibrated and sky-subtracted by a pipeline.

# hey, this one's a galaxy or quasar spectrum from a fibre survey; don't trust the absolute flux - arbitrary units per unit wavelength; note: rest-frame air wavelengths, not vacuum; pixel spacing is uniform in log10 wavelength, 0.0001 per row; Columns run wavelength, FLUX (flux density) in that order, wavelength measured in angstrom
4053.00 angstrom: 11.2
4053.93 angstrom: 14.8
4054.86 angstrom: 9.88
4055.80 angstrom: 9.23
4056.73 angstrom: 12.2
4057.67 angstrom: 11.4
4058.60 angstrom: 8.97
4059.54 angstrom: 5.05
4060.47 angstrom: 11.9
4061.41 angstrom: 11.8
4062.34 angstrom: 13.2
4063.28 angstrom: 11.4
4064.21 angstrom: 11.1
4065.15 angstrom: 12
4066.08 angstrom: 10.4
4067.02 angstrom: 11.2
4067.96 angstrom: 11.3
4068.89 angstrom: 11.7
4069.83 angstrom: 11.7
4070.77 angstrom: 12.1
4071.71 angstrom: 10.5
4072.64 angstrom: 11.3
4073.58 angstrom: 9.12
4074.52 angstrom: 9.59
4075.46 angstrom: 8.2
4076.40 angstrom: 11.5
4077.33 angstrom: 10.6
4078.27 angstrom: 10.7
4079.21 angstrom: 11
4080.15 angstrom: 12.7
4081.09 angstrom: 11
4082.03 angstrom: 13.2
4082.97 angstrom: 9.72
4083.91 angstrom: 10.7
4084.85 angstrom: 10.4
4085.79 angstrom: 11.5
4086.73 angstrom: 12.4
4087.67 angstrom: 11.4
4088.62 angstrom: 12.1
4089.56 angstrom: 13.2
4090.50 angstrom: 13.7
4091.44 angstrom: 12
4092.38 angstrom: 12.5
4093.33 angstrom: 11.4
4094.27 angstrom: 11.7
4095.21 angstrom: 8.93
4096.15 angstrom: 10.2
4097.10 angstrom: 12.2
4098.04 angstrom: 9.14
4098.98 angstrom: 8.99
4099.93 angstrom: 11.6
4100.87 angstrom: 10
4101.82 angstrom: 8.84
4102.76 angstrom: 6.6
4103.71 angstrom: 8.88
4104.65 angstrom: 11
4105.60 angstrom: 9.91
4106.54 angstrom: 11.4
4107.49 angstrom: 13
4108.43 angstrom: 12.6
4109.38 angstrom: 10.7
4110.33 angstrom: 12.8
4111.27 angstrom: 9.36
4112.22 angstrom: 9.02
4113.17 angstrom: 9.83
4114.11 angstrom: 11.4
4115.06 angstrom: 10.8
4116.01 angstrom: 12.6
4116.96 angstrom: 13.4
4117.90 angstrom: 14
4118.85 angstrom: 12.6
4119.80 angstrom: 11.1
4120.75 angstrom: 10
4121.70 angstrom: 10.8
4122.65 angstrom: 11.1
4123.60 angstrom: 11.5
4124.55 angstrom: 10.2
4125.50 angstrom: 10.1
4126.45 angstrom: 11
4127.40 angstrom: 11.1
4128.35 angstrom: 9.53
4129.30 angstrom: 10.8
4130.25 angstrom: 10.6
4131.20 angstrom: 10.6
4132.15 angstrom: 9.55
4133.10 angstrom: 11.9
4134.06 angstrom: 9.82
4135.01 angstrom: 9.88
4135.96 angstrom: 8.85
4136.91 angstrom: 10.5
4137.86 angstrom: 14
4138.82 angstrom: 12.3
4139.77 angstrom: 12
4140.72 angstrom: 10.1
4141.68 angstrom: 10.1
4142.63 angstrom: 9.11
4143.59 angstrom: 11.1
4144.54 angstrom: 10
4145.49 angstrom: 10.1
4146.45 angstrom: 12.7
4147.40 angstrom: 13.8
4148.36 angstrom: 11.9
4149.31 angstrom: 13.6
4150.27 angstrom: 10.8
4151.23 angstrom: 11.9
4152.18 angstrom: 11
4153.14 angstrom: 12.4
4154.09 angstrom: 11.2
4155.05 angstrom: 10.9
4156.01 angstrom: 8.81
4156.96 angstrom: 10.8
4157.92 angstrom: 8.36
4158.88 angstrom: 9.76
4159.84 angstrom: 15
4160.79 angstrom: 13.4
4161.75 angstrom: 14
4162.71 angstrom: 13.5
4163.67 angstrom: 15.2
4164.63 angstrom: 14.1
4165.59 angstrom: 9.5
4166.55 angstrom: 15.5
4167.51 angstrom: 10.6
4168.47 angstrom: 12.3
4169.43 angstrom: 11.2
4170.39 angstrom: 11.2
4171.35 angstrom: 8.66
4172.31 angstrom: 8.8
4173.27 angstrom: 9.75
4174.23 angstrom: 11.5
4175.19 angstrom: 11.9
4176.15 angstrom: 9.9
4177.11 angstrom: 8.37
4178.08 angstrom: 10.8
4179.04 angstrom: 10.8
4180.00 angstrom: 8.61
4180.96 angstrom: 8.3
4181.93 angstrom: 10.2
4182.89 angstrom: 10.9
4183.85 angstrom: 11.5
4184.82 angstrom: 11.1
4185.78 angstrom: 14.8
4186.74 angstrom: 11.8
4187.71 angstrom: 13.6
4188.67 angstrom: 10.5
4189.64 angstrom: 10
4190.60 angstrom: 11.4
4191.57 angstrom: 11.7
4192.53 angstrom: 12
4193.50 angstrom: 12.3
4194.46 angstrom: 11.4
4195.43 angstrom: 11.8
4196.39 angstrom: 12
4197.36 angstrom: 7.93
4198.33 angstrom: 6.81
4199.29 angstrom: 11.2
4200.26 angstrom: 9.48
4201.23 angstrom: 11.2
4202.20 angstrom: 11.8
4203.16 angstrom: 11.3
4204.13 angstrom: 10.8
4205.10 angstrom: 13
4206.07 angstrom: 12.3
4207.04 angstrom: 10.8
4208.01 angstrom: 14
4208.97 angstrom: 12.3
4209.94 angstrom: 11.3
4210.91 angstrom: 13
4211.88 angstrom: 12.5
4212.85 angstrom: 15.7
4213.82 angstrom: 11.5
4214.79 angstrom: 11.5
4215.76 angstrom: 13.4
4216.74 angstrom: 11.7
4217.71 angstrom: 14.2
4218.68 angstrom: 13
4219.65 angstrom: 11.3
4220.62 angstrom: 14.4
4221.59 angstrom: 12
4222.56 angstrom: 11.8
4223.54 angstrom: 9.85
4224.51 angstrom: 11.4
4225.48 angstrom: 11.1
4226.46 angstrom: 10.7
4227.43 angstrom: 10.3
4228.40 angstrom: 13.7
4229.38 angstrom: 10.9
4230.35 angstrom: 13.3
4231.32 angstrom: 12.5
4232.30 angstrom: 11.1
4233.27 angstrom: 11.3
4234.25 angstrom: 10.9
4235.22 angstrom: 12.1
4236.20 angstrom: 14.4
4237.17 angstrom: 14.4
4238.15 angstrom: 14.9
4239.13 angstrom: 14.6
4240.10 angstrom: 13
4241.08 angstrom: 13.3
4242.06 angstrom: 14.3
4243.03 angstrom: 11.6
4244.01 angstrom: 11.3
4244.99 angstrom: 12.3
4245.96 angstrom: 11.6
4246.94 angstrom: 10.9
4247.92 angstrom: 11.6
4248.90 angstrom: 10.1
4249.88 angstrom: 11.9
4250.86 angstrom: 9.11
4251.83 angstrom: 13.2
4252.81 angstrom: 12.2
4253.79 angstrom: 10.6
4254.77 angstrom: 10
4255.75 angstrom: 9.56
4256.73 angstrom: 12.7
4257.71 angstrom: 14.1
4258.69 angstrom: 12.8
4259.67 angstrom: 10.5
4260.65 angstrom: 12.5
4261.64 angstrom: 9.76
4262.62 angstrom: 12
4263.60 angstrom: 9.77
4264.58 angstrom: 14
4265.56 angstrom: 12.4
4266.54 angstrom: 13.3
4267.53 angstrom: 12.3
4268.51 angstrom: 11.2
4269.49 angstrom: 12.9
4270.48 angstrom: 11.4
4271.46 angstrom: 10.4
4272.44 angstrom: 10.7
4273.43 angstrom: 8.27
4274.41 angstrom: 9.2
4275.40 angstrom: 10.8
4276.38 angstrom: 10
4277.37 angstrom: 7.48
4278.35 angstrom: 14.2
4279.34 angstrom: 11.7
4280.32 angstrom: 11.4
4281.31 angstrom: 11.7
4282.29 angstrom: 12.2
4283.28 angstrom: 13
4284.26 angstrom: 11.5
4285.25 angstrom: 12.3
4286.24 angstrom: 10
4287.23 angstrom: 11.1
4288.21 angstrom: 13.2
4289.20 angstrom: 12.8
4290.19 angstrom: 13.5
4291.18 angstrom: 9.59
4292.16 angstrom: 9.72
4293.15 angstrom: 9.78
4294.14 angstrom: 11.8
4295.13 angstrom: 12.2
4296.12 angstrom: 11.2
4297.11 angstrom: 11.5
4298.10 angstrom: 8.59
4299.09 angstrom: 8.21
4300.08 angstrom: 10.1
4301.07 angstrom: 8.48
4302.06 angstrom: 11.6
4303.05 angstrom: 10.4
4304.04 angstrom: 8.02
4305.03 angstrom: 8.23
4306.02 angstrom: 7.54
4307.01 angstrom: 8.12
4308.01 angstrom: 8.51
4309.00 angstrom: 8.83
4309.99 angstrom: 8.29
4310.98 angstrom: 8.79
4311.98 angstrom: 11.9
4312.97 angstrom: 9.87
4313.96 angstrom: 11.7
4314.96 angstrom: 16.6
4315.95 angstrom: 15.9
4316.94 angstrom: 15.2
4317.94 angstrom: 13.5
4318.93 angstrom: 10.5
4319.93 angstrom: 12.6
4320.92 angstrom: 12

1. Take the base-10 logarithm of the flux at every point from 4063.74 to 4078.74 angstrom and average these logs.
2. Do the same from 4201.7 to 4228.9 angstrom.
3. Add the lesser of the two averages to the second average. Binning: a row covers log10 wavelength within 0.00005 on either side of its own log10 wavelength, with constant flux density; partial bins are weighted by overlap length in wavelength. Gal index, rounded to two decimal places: 2.11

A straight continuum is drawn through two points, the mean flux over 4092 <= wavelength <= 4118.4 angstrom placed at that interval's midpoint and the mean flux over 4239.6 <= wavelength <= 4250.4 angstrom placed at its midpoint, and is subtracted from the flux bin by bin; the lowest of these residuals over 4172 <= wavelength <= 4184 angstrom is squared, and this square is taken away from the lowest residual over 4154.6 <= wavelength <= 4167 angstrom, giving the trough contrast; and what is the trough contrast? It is -13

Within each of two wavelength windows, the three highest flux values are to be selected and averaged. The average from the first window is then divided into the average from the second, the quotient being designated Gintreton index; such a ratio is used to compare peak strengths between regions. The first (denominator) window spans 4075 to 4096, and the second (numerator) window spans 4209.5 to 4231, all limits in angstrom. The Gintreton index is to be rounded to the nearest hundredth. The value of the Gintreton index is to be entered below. 1.10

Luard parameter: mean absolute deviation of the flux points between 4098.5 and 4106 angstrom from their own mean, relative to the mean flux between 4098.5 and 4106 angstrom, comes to 0.121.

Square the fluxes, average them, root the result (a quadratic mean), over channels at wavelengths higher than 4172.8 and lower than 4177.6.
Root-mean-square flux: 10.4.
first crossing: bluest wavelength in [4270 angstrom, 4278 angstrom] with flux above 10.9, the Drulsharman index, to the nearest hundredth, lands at 4270.48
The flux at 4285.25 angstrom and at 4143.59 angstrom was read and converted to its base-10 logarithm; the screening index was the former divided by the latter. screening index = 1.04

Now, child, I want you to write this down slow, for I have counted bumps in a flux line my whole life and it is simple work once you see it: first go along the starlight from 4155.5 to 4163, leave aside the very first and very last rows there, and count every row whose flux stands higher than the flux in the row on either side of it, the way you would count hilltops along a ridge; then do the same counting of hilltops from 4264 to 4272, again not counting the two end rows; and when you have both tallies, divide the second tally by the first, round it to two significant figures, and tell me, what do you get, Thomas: 0.67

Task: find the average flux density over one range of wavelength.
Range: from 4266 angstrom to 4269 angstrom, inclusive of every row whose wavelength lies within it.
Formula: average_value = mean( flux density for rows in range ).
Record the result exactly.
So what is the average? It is 12.3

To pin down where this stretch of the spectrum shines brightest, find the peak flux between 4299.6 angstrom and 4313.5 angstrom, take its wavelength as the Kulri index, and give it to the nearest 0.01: 4311.98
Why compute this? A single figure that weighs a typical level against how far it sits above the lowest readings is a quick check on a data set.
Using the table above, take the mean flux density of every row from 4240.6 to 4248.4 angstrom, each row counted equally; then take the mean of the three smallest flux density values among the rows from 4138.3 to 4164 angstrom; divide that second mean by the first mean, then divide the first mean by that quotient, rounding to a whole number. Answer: 17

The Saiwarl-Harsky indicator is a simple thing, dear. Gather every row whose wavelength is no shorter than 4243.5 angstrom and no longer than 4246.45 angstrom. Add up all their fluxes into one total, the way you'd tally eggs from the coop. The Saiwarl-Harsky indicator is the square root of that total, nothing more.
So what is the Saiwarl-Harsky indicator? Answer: 5.9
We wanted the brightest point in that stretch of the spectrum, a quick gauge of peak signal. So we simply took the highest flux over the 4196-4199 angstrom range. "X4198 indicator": 12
